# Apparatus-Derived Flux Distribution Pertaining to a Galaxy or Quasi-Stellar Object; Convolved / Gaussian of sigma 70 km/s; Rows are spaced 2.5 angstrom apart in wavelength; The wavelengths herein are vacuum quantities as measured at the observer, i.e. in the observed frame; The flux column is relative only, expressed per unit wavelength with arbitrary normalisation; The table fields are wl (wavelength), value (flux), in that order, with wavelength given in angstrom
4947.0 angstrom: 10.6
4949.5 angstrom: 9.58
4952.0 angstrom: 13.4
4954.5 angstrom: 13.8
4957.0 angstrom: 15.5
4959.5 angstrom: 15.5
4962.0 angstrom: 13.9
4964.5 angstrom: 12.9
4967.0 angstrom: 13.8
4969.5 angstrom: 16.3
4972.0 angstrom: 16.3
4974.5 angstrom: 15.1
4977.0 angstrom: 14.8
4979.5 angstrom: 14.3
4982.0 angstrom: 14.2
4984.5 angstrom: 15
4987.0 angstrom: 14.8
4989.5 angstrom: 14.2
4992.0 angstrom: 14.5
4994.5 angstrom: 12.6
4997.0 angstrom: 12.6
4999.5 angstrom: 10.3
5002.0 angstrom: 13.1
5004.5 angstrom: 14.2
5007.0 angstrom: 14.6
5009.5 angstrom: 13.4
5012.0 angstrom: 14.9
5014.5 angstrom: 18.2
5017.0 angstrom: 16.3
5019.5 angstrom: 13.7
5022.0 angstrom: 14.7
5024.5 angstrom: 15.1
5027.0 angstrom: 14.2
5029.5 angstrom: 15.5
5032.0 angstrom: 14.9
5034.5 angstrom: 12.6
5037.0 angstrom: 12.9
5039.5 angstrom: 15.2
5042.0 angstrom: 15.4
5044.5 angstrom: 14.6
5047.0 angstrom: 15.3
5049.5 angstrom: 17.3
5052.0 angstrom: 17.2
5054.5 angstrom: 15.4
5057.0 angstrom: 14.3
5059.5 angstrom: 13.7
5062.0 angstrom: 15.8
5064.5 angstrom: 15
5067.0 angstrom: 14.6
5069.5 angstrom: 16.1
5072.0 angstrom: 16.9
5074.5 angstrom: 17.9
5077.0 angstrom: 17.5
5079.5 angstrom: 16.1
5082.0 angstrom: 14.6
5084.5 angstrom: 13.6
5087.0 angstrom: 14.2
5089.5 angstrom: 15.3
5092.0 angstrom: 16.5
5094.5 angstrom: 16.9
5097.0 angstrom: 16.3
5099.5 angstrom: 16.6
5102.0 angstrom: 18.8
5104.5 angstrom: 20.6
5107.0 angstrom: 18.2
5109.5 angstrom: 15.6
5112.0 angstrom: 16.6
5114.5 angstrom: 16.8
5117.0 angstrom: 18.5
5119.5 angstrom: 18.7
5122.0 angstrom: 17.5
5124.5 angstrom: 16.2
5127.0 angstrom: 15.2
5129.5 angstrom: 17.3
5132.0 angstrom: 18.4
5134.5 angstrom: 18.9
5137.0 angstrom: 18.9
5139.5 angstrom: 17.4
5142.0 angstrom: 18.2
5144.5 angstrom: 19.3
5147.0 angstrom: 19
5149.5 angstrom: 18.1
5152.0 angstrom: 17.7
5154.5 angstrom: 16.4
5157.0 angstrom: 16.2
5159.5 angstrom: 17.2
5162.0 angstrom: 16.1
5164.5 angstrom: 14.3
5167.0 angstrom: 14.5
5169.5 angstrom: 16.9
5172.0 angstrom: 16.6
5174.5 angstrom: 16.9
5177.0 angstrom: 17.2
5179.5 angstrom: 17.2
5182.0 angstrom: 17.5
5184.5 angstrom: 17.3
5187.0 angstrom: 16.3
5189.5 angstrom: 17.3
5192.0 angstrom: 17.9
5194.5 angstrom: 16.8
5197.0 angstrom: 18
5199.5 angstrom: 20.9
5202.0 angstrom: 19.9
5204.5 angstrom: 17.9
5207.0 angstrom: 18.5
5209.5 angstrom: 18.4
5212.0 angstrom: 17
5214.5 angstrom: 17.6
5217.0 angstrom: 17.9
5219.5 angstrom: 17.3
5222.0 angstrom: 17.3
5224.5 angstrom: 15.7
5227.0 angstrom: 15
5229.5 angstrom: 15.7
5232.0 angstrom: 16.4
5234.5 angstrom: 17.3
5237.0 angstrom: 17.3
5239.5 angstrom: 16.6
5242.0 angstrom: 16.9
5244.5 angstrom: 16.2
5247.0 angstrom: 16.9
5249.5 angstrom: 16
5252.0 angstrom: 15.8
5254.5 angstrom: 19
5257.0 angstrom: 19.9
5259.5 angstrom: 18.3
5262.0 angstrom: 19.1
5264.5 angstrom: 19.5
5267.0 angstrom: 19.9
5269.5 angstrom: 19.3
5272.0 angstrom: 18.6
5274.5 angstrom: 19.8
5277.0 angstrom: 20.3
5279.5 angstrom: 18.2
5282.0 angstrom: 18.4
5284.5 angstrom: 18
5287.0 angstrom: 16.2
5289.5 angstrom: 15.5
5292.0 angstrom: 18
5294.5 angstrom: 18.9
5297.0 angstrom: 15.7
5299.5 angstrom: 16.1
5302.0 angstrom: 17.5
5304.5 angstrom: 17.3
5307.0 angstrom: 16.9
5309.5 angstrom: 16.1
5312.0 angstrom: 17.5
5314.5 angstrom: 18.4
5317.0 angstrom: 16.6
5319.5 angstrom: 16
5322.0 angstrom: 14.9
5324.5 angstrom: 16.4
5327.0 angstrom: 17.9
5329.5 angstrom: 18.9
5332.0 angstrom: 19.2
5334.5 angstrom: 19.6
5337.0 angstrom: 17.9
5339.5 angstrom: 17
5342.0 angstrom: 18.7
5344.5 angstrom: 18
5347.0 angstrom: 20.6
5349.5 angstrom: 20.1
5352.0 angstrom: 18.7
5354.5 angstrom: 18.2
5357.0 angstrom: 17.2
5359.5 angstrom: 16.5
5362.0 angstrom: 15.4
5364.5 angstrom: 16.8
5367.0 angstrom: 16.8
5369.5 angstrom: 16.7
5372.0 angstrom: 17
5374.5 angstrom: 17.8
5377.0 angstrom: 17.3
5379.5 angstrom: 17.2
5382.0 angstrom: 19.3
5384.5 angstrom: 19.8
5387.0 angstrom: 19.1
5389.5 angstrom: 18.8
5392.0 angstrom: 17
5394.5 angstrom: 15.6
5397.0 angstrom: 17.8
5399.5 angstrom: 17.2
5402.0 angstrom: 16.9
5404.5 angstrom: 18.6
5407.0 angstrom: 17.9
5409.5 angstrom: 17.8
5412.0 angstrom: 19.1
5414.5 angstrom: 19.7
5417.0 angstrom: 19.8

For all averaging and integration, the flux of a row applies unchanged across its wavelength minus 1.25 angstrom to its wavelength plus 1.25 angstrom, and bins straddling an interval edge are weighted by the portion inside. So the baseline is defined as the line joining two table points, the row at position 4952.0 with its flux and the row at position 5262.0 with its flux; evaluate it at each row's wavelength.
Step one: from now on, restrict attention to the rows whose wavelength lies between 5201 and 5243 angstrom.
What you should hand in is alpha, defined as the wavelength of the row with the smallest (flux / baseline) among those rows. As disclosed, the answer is 5227.0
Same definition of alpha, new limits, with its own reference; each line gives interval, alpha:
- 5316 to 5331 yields 5322.0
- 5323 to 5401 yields 5394.5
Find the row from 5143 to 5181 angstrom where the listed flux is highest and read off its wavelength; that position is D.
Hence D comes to 5144.5 angstrom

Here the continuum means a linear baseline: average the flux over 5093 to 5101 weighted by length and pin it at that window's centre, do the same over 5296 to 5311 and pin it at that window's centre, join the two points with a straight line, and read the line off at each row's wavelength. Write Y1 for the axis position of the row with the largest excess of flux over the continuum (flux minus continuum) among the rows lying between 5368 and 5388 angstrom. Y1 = 5384.5 angstrom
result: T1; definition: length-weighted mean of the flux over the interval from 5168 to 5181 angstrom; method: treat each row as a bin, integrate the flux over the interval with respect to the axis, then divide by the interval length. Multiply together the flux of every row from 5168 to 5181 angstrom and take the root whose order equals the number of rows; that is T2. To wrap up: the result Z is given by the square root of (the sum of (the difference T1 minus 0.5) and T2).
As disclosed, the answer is 5.78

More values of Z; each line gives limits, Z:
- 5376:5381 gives 5.84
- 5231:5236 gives 5.77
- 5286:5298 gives 5.76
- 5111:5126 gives 5.85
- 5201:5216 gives 5.99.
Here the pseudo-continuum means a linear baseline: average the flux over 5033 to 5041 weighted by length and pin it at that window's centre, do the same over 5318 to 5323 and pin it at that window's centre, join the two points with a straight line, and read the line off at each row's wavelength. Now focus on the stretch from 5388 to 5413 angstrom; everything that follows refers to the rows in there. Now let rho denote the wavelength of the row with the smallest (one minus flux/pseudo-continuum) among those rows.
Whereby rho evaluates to 5412.0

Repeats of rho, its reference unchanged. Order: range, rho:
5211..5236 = 5217.0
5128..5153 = 5144.5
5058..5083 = 5074.5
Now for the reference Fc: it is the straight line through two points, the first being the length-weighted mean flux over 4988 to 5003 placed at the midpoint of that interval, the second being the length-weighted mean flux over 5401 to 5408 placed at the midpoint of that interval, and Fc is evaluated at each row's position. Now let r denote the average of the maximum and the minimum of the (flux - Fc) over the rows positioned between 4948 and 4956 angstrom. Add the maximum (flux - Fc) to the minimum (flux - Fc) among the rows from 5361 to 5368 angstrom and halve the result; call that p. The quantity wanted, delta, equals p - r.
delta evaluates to -0.5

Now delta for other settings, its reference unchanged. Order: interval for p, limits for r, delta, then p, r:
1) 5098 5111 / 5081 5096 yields 2.6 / 4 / 1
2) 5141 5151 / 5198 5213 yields 0.5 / 4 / 4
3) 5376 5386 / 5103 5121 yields -2.9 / 1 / 4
